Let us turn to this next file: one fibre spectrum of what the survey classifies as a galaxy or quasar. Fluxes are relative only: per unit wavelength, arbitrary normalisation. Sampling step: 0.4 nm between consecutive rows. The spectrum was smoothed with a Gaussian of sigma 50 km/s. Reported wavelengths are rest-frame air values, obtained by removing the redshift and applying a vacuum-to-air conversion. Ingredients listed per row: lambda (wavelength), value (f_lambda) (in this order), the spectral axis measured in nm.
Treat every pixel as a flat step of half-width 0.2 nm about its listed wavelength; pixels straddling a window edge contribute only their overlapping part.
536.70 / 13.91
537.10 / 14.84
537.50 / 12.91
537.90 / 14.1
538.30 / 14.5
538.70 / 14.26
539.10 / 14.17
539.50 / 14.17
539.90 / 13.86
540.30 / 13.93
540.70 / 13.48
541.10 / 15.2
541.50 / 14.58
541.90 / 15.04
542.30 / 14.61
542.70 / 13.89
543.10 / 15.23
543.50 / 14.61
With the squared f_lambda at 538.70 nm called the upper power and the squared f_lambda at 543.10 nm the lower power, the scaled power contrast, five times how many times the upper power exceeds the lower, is 4.4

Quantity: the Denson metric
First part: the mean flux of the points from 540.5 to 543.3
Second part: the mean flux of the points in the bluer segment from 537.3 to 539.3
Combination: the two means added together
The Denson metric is 28.56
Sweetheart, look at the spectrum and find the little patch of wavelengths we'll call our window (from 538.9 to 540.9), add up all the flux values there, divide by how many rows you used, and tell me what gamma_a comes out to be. 13.9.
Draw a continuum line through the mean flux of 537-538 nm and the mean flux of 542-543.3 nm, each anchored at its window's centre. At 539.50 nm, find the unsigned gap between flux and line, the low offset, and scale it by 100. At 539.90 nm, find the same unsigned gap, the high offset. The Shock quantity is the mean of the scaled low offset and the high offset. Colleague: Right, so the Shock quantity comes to 1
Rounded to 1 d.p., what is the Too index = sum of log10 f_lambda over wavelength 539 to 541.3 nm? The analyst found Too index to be 6.9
